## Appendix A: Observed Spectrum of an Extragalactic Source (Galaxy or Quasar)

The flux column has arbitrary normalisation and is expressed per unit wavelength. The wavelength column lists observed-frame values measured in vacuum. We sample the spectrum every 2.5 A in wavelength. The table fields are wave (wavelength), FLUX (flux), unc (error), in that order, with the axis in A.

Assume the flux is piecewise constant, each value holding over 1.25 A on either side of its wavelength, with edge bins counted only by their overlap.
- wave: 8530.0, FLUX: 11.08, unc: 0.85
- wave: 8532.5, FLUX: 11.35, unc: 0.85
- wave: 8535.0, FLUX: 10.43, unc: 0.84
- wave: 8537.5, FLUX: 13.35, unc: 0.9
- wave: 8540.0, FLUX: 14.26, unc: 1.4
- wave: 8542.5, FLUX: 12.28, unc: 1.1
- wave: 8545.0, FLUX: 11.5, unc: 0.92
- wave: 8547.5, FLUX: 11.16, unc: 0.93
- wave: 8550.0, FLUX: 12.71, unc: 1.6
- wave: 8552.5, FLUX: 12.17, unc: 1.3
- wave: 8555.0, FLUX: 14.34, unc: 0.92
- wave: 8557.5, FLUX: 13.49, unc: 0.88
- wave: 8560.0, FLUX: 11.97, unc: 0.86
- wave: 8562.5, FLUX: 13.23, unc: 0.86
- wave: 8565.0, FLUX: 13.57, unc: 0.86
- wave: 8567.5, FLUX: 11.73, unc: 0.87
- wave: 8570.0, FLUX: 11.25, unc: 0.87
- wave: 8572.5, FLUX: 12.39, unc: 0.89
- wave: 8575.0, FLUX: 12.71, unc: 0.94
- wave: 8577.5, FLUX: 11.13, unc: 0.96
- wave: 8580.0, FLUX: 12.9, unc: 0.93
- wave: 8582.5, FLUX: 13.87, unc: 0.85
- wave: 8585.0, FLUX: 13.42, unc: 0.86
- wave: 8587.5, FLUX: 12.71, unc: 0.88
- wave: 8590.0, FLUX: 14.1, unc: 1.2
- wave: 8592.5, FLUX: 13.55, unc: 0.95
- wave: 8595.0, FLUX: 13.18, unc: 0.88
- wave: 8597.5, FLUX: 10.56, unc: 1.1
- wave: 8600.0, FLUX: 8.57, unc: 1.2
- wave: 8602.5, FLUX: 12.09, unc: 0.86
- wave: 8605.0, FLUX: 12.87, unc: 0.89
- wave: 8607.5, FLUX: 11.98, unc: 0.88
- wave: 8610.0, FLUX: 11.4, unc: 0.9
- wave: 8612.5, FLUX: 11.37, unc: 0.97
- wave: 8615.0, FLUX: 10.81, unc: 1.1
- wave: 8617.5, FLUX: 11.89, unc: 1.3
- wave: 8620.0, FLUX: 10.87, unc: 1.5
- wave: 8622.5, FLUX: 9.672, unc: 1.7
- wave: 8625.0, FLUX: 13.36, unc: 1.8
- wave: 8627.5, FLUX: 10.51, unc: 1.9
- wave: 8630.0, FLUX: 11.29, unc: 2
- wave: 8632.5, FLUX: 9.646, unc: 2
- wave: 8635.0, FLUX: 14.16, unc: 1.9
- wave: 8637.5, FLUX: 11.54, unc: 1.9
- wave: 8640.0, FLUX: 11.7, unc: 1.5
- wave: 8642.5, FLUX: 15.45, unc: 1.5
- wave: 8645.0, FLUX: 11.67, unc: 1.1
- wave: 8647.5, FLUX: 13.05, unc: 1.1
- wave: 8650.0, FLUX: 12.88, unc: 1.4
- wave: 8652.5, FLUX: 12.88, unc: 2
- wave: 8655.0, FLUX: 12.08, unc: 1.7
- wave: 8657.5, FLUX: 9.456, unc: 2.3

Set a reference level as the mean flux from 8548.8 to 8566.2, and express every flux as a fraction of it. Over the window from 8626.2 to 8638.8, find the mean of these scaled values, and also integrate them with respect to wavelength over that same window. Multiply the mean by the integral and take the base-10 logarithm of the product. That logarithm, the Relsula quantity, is 0.98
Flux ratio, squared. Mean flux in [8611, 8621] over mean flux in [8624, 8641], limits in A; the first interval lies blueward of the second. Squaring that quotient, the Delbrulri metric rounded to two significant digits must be 0.92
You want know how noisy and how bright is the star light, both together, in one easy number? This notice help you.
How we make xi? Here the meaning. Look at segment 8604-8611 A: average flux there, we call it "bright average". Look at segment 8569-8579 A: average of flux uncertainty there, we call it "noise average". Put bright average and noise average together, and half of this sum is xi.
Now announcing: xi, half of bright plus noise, 6.50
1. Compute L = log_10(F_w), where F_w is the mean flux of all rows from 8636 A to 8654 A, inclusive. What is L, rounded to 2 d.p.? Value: 1.11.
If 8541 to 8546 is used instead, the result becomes 1.08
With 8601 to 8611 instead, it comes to 1.08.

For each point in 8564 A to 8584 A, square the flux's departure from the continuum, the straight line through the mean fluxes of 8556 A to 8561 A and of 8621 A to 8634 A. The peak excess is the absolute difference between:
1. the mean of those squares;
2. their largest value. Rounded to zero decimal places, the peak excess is 2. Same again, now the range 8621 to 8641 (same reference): 9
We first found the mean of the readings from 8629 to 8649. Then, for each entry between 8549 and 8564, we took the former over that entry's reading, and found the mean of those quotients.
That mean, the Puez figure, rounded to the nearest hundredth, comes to 0.95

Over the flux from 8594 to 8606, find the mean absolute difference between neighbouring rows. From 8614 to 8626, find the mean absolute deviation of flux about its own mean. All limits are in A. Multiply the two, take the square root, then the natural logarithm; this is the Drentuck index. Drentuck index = 0.4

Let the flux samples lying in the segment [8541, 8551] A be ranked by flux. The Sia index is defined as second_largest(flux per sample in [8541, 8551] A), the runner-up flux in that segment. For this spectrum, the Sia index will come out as 12.28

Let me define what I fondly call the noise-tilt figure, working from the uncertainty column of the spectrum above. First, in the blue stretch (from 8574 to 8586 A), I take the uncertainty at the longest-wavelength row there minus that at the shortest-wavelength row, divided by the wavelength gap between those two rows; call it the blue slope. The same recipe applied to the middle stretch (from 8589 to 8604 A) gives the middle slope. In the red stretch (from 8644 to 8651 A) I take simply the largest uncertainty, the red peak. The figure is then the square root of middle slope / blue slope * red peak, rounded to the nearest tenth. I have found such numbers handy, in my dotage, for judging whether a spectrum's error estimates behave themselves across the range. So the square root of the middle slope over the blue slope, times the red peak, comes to 2.2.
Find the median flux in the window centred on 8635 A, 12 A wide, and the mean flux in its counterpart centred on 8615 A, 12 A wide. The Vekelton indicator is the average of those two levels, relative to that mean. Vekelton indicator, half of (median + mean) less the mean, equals 0.1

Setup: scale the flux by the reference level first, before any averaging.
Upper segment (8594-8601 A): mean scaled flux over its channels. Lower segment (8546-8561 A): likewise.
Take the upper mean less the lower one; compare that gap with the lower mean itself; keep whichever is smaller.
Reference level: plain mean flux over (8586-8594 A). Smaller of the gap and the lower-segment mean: -0.14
